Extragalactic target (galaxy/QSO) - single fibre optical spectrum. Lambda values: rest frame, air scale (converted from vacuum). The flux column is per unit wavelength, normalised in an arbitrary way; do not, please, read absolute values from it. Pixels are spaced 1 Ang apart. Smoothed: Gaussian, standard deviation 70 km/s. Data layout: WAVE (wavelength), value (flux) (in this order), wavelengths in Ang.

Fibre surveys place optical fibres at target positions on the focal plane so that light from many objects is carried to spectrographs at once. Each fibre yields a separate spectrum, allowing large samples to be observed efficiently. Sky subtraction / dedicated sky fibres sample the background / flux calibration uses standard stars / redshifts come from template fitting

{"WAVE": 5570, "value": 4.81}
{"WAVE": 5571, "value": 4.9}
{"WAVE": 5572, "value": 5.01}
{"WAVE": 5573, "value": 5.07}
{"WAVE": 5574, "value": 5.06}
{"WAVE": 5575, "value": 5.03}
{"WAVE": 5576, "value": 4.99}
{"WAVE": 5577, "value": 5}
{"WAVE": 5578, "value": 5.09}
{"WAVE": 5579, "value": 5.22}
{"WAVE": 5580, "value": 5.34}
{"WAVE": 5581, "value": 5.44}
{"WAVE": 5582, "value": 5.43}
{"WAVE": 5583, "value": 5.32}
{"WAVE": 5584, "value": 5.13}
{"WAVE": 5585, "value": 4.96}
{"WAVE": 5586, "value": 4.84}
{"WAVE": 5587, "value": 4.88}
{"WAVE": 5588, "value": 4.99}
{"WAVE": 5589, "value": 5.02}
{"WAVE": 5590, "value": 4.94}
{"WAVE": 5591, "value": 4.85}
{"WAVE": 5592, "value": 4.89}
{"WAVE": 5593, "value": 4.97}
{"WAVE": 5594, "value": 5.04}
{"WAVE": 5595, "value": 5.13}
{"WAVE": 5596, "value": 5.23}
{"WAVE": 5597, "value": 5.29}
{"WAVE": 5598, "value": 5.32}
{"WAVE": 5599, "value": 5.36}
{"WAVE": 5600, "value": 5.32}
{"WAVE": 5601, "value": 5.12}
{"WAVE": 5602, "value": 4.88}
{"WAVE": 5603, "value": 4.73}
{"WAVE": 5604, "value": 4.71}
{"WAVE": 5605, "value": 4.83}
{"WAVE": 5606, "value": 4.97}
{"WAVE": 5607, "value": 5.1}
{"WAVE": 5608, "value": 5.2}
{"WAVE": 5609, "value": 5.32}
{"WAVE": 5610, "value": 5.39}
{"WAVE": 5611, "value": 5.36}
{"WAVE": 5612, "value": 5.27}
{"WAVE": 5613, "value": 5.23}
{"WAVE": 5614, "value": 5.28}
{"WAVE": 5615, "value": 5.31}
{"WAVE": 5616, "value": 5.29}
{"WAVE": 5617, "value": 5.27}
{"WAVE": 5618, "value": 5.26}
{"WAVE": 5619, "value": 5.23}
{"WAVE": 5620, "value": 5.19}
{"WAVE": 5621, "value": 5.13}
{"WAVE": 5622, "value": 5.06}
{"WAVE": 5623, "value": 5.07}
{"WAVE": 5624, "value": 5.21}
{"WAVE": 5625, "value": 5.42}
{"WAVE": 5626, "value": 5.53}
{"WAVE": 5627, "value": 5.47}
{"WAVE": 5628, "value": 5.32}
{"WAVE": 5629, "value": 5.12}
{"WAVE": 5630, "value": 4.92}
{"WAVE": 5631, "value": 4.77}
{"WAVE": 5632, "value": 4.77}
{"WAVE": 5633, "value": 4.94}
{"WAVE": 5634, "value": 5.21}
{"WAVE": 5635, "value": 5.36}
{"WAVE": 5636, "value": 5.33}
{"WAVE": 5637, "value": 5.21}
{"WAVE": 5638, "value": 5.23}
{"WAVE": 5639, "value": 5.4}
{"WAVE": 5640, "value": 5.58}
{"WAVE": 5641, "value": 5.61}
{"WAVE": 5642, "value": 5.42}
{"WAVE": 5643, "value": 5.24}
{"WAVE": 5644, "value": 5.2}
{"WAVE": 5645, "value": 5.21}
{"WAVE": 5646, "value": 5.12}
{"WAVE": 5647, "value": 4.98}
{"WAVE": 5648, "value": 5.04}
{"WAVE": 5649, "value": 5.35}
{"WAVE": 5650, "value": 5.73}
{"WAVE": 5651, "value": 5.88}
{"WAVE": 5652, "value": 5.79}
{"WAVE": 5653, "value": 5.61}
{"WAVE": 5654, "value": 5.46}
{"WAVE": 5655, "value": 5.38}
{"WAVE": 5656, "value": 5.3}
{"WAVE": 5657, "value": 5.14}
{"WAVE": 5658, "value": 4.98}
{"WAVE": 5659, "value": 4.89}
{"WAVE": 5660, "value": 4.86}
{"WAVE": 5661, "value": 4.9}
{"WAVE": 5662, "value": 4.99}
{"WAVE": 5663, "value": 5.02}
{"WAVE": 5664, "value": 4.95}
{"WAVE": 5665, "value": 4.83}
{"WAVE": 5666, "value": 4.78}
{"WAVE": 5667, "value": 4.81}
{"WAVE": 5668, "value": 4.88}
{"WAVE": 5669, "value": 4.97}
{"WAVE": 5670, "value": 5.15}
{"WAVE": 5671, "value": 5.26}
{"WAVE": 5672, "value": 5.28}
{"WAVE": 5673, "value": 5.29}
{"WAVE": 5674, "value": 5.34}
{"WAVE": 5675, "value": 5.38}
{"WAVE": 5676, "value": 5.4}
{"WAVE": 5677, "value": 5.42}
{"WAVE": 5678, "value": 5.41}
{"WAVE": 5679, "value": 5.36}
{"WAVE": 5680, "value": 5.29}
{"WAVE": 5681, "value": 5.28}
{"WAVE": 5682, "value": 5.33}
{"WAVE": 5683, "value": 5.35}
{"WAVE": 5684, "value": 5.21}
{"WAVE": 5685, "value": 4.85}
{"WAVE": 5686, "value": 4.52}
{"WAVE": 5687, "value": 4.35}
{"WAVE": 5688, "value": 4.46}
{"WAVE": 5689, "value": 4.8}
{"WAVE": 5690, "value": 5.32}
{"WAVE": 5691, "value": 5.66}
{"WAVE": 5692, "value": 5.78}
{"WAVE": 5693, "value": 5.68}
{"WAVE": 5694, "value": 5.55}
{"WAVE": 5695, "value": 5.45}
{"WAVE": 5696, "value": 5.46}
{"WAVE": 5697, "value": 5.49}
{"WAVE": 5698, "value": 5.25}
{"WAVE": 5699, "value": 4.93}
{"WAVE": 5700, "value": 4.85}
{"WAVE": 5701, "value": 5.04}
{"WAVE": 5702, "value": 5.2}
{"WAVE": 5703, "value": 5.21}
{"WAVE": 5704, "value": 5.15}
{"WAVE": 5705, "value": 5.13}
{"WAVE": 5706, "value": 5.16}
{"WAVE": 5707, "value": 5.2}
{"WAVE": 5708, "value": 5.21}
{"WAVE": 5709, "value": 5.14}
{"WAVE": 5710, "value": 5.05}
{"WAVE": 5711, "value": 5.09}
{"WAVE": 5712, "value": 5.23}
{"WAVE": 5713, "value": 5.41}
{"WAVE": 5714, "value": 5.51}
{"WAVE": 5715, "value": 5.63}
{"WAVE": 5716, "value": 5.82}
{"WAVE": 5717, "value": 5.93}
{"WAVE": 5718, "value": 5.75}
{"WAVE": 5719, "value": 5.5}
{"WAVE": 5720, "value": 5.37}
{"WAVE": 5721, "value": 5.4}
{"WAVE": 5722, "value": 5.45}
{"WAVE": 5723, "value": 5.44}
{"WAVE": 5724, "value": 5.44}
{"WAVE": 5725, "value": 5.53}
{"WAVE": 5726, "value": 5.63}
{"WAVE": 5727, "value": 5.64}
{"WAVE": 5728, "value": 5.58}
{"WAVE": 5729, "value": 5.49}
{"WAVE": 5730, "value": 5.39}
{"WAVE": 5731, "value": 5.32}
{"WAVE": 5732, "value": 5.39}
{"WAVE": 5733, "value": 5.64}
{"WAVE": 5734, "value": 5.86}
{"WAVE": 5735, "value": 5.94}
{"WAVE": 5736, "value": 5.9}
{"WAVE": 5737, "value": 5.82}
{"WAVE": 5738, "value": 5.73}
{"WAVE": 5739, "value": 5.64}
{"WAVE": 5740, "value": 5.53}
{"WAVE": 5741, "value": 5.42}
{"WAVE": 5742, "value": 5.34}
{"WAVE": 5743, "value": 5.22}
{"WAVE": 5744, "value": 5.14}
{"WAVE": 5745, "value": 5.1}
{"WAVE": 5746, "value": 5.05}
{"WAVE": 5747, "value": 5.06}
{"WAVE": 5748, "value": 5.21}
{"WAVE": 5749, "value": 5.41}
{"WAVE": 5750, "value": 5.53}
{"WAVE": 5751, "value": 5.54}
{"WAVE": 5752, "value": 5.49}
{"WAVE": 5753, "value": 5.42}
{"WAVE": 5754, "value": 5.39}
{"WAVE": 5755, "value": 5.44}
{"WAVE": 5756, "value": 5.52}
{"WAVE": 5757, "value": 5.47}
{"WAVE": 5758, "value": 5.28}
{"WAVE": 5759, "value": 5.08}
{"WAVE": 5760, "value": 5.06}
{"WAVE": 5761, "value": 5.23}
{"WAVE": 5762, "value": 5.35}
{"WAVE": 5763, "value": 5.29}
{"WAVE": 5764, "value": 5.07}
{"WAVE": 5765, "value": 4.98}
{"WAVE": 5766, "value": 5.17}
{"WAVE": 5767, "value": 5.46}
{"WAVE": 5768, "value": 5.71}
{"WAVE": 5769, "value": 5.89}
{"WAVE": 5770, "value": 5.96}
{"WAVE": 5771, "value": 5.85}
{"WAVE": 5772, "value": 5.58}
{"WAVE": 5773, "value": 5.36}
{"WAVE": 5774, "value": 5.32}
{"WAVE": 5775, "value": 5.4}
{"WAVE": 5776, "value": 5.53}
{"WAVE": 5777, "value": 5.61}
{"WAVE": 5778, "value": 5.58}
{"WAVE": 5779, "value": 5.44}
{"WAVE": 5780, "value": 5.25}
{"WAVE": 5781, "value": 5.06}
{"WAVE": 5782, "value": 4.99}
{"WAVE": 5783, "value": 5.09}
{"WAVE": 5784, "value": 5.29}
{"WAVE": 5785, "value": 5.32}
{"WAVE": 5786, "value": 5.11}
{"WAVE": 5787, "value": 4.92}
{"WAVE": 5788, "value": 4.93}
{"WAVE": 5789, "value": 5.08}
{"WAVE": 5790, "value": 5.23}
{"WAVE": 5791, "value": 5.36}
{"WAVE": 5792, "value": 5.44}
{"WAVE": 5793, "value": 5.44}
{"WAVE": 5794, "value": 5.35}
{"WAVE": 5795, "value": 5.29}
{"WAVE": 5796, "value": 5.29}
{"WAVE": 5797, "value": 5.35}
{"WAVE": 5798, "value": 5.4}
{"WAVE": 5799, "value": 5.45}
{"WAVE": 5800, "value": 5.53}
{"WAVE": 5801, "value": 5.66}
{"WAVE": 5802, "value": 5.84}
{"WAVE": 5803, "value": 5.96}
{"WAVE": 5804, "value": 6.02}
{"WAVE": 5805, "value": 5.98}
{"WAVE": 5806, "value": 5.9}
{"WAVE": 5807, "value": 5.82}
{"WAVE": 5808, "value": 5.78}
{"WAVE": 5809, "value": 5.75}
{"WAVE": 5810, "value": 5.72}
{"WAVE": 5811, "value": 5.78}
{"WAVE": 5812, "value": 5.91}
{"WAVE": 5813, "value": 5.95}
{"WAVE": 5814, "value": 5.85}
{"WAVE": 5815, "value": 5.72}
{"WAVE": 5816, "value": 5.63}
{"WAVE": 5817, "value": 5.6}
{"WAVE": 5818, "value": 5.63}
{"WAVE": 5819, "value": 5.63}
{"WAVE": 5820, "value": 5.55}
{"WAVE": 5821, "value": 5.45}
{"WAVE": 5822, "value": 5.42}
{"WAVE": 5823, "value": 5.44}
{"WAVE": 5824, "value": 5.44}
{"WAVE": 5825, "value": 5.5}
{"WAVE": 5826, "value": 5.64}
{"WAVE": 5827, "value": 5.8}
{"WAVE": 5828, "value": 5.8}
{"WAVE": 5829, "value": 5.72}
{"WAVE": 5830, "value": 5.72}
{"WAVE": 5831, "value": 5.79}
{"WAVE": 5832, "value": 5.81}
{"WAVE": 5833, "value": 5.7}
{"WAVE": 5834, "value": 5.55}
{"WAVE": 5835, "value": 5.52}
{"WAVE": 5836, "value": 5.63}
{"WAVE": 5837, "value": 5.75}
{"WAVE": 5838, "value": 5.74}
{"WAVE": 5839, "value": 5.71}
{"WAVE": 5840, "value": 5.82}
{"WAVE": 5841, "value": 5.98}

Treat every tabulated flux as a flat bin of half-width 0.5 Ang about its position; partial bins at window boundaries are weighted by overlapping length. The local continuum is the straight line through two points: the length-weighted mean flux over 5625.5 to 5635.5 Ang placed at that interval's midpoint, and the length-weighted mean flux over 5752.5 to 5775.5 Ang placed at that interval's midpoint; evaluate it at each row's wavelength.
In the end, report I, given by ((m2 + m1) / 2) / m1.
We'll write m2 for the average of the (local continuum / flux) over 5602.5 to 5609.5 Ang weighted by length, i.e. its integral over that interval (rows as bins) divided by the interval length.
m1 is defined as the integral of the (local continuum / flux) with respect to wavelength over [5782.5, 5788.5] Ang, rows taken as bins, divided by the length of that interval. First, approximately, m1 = 1.07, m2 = 1.02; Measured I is 0.98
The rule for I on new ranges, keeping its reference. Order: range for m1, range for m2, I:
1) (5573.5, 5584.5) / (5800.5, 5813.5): 0.98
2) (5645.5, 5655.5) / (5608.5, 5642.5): 1.01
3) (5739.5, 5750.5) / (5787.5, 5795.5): 1.01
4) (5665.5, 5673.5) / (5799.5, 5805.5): 0.95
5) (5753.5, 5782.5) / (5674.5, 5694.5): 1.00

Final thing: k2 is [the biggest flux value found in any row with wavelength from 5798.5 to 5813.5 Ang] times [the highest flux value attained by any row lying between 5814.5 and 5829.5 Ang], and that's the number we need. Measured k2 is 34.9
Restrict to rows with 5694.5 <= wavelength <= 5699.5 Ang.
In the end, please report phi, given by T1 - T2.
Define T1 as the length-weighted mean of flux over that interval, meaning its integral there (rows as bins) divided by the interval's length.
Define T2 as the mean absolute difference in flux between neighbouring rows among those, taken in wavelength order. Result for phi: 5.17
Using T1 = 5.32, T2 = 0.15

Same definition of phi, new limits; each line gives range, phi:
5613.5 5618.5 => 5.26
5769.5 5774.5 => 5.45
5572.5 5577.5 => 5.01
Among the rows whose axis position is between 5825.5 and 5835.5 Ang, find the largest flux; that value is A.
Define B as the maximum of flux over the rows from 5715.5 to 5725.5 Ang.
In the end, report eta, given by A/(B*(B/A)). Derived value 0.96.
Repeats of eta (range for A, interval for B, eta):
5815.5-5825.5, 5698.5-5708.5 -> 1.17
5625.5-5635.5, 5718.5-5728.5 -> 0.96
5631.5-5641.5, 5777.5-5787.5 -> 1.01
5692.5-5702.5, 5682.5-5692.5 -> 0.97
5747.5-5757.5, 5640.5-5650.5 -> 0.93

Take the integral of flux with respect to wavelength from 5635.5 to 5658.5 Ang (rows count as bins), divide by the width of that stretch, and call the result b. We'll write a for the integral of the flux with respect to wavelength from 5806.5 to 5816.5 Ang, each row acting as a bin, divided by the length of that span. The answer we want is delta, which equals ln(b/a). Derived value -0.078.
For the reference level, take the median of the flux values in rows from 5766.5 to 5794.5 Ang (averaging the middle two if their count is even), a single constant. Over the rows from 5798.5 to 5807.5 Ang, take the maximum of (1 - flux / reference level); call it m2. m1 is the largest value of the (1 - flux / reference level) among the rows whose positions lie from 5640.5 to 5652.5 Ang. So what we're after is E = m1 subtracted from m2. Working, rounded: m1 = 0.071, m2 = -0.017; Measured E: -0.09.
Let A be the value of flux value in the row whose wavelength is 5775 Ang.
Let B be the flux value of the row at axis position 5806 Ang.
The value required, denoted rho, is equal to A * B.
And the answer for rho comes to 31.9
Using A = 5.4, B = 5.9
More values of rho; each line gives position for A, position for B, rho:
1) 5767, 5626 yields 30.2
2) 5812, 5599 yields 31.7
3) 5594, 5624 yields 26.3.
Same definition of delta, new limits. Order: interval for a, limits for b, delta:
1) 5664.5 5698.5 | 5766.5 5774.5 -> 0.082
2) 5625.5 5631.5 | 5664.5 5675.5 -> -0.019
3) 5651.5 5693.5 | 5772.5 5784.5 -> 0.032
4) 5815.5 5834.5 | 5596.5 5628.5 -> -0.078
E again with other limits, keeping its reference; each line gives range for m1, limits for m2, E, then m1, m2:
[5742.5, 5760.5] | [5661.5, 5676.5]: 0.05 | 0.058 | 0.108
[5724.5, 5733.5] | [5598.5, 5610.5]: 0.11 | 0.007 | 0.121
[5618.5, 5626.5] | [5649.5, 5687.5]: 0.13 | 0.056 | 0.188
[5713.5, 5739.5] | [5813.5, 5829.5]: -0.02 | 0.007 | -0.011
